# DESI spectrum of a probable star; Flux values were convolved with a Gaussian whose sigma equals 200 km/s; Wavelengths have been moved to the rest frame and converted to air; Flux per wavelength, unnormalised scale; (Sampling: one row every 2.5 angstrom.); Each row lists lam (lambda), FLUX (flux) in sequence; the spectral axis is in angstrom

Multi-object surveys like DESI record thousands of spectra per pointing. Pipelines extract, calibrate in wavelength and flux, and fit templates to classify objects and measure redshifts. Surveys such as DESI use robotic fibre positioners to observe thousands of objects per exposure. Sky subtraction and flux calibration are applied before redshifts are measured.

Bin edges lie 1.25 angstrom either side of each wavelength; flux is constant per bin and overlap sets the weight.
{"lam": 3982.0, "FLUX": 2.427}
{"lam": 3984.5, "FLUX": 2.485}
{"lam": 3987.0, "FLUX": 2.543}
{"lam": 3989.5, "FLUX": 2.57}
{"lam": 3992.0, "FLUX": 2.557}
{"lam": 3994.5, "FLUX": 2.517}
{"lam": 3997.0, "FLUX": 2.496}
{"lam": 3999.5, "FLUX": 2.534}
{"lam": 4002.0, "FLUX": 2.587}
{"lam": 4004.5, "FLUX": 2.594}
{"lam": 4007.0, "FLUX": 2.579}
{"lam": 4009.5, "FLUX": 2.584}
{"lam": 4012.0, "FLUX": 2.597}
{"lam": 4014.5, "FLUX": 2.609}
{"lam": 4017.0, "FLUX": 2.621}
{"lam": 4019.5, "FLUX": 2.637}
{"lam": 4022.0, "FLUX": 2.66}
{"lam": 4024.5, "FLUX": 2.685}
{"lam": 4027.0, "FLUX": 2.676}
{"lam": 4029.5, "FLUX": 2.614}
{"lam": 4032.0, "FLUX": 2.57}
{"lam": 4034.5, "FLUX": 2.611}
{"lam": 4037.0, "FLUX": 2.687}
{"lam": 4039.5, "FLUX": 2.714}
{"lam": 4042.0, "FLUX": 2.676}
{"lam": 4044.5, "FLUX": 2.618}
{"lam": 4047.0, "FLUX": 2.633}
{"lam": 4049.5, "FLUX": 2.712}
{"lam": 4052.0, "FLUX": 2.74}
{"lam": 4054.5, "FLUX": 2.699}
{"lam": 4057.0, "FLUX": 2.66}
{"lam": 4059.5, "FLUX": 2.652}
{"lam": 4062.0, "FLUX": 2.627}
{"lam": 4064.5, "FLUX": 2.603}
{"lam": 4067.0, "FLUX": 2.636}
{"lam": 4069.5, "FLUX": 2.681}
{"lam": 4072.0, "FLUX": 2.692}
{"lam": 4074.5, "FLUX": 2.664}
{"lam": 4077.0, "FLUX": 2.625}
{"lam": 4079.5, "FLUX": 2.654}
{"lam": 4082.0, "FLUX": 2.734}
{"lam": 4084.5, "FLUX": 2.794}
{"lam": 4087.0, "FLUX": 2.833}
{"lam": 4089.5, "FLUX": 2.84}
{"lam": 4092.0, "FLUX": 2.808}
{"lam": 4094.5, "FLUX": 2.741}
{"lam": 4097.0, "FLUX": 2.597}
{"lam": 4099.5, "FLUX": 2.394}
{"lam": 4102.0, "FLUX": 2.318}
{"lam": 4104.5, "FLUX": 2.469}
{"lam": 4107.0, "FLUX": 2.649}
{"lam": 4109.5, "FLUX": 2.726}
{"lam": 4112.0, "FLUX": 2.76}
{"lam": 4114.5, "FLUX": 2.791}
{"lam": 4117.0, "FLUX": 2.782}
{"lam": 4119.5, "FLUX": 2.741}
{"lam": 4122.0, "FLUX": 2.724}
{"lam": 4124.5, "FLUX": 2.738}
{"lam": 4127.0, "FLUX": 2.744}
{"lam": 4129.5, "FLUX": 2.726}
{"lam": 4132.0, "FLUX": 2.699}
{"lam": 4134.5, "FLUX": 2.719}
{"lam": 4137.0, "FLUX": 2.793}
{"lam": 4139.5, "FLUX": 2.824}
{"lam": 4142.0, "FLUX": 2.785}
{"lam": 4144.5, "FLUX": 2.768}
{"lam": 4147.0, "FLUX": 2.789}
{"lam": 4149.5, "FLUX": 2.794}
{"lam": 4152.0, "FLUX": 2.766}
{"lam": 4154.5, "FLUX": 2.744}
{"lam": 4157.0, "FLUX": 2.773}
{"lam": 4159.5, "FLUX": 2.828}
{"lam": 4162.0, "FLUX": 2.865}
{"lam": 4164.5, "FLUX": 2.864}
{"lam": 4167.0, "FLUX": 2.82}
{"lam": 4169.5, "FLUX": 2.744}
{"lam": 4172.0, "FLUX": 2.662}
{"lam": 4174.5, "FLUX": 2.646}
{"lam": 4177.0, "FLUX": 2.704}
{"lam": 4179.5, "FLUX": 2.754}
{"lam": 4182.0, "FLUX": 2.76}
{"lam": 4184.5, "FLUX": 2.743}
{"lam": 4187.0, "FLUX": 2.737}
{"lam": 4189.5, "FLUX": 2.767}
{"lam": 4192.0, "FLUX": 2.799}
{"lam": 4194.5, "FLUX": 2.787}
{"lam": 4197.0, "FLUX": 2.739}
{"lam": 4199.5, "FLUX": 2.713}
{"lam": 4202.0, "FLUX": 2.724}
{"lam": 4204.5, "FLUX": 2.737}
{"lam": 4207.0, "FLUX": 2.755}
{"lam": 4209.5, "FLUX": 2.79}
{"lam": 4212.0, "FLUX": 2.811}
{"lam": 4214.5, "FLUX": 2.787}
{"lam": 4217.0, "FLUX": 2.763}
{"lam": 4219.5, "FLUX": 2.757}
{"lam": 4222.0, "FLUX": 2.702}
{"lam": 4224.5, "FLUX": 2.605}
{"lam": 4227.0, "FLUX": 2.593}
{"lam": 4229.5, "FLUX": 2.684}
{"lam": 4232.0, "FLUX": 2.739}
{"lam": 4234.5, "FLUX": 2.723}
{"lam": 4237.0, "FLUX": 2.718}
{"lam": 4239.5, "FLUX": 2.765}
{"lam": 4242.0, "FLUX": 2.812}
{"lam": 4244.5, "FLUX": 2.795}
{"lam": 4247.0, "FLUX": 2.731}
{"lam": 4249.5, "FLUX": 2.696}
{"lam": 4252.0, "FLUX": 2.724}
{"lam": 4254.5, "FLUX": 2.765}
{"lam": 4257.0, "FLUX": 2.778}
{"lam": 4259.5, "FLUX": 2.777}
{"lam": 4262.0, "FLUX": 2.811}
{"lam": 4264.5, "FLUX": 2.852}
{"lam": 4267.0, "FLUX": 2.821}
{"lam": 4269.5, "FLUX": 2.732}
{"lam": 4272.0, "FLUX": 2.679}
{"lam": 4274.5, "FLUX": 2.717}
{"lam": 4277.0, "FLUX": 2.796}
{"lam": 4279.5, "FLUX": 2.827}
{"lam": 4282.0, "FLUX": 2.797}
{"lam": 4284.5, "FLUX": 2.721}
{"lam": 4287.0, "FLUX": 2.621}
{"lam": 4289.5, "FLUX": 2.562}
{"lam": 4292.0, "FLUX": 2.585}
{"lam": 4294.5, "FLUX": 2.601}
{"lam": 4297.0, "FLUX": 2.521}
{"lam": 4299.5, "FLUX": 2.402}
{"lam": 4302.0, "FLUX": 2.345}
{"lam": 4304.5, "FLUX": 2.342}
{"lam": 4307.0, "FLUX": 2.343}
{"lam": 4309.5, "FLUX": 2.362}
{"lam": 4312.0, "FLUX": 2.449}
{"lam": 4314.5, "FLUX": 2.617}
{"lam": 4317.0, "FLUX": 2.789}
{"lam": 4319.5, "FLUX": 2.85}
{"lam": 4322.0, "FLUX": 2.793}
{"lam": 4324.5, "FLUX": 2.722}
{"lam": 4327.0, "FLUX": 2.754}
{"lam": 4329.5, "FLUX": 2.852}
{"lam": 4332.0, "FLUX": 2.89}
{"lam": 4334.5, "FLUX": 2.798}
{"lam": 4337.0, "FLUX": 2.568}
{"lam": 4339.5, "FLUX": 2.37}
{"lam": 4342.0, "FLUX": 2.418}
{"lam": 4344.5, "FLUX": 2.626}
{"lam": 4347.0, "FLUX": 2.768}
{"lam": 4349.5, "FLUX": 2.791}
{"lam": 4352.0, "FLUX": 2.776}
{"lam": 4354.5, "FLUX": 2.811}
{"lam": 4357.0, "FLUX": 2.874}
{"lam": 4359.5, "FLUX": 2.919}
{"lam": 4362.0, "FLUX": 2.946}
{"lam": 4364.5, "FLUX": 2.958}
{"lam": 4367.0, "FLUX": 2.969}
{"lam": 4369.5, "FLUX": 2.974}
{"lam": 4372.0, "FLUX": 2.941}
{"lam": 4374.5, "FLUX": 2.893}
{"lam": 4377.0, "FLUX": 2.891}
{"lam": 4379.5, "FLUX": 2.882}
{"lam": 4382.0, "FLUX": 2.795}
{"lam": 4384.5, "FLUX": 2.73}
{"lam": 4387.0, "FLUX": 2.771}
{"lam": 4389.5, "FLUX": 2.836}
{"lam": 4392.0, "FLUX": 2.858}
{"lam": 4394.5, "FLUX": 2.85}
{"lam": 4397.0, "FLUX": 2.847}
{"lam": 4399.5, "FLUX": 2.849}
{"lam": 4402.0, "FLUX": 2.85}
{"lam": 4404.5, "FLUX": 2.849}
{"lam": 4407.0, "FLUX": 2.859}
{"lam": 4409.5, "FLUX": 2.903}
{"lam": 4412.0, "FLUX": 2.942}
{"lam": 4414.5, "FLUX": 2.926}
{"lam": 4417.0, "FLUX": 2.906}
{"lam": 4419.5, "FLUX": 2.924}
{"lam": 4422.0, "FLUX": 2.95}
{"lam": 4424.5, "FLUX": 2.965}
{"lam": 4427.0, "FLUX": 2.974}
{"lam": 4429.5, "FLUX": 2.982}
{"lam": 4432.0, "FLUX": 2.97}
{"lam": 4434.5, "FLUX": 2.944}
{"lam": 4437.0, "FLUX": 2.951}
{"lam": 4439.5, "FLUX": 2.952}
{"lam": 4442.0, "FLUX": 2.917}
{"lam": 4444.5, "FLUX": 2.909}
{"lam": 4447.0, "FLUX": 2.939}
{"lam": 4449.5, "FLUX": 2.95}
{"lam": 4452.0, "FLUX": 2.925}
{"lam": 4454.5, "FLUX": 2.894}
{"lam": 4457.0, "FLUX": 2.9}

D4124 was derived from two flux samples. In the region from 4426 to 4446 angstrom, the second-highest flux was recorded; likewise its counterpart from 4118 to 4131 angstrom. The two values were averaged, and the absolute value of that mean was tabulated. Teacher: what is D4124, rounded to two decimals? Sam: 2.86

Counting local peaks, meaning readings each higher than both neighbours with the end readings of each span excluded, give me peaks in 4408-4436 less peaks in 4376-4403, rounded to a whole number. 1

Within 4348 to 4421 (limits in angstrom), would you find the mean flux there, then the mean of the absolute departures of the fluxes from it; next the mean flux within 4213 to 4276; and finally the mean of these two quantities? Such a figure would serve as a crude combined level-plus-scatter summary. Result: 1.40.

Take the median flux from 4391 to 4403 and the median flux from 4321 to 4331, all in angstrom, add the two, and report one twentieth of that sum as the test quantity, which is 0.2812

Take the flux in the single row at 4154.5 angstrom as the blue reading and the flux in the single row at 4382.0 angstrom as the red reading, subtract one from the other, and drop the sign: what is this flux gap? 0.05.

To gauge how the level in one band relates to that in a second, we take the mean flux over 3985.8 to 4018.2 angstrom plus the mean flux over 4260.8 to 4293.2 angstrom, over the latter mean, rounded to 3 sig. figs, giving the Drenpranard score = 1.94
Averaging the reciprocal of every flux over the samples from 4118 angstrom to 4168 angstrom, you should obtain 0.360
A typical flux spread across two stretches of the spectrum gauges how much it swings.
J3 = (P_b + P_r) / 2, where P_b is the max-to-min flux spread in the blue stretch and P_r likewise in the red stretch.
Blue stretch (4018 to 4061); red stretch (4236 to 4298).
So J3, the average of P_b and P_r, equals 0.25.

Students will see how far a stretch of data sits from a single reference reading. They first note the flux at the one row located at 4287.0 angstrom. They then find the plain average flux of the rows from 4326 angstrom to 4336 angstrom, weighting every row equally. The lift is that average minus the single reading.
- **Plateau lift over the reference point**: 0.20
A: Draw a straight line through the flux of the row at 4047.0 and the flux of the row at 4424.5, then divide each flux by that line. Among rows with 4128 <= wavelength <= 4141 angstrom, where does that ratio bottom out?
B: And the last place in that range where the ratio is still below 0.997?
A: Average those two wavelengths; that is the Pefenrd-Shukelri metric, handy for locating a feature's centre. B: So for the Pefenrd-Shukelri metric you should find 4132.0 angstrom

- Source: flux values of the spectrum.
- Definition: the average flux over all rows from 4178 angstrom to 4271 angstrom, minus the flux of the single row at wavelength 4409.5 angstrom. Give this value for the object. -0.15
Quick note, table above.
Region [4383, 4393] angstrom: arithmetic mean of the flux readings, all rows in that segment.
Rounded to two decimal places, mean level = 2.80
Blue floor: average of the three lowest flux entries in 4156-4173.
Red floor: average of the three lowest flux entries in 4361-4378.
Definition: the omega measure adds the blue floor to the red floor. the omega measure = 5.63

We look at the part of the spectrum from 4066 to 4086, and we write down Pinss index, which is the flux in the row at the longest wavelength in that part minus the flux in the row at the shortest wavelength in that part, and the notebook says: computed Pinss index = 0.16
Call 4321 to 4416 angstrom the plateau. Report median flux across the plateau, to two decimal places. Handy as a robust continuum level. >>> 2.85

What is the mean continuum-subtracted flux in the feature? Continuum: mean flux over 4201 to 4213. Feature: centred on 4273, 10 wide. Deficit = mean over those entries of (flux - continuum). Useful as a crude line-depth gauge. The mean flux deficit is -0.032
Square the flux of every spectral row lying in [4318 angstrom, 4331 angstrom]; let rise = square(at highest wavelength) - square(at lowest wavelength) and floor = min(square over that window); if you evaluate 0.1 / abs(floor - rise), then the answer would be 0.0135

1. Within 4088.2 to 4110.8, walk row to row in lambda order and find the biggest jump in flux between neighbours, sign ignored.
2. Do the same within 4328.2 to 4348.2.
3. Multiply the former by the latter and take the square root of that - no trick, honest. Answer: 0.216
